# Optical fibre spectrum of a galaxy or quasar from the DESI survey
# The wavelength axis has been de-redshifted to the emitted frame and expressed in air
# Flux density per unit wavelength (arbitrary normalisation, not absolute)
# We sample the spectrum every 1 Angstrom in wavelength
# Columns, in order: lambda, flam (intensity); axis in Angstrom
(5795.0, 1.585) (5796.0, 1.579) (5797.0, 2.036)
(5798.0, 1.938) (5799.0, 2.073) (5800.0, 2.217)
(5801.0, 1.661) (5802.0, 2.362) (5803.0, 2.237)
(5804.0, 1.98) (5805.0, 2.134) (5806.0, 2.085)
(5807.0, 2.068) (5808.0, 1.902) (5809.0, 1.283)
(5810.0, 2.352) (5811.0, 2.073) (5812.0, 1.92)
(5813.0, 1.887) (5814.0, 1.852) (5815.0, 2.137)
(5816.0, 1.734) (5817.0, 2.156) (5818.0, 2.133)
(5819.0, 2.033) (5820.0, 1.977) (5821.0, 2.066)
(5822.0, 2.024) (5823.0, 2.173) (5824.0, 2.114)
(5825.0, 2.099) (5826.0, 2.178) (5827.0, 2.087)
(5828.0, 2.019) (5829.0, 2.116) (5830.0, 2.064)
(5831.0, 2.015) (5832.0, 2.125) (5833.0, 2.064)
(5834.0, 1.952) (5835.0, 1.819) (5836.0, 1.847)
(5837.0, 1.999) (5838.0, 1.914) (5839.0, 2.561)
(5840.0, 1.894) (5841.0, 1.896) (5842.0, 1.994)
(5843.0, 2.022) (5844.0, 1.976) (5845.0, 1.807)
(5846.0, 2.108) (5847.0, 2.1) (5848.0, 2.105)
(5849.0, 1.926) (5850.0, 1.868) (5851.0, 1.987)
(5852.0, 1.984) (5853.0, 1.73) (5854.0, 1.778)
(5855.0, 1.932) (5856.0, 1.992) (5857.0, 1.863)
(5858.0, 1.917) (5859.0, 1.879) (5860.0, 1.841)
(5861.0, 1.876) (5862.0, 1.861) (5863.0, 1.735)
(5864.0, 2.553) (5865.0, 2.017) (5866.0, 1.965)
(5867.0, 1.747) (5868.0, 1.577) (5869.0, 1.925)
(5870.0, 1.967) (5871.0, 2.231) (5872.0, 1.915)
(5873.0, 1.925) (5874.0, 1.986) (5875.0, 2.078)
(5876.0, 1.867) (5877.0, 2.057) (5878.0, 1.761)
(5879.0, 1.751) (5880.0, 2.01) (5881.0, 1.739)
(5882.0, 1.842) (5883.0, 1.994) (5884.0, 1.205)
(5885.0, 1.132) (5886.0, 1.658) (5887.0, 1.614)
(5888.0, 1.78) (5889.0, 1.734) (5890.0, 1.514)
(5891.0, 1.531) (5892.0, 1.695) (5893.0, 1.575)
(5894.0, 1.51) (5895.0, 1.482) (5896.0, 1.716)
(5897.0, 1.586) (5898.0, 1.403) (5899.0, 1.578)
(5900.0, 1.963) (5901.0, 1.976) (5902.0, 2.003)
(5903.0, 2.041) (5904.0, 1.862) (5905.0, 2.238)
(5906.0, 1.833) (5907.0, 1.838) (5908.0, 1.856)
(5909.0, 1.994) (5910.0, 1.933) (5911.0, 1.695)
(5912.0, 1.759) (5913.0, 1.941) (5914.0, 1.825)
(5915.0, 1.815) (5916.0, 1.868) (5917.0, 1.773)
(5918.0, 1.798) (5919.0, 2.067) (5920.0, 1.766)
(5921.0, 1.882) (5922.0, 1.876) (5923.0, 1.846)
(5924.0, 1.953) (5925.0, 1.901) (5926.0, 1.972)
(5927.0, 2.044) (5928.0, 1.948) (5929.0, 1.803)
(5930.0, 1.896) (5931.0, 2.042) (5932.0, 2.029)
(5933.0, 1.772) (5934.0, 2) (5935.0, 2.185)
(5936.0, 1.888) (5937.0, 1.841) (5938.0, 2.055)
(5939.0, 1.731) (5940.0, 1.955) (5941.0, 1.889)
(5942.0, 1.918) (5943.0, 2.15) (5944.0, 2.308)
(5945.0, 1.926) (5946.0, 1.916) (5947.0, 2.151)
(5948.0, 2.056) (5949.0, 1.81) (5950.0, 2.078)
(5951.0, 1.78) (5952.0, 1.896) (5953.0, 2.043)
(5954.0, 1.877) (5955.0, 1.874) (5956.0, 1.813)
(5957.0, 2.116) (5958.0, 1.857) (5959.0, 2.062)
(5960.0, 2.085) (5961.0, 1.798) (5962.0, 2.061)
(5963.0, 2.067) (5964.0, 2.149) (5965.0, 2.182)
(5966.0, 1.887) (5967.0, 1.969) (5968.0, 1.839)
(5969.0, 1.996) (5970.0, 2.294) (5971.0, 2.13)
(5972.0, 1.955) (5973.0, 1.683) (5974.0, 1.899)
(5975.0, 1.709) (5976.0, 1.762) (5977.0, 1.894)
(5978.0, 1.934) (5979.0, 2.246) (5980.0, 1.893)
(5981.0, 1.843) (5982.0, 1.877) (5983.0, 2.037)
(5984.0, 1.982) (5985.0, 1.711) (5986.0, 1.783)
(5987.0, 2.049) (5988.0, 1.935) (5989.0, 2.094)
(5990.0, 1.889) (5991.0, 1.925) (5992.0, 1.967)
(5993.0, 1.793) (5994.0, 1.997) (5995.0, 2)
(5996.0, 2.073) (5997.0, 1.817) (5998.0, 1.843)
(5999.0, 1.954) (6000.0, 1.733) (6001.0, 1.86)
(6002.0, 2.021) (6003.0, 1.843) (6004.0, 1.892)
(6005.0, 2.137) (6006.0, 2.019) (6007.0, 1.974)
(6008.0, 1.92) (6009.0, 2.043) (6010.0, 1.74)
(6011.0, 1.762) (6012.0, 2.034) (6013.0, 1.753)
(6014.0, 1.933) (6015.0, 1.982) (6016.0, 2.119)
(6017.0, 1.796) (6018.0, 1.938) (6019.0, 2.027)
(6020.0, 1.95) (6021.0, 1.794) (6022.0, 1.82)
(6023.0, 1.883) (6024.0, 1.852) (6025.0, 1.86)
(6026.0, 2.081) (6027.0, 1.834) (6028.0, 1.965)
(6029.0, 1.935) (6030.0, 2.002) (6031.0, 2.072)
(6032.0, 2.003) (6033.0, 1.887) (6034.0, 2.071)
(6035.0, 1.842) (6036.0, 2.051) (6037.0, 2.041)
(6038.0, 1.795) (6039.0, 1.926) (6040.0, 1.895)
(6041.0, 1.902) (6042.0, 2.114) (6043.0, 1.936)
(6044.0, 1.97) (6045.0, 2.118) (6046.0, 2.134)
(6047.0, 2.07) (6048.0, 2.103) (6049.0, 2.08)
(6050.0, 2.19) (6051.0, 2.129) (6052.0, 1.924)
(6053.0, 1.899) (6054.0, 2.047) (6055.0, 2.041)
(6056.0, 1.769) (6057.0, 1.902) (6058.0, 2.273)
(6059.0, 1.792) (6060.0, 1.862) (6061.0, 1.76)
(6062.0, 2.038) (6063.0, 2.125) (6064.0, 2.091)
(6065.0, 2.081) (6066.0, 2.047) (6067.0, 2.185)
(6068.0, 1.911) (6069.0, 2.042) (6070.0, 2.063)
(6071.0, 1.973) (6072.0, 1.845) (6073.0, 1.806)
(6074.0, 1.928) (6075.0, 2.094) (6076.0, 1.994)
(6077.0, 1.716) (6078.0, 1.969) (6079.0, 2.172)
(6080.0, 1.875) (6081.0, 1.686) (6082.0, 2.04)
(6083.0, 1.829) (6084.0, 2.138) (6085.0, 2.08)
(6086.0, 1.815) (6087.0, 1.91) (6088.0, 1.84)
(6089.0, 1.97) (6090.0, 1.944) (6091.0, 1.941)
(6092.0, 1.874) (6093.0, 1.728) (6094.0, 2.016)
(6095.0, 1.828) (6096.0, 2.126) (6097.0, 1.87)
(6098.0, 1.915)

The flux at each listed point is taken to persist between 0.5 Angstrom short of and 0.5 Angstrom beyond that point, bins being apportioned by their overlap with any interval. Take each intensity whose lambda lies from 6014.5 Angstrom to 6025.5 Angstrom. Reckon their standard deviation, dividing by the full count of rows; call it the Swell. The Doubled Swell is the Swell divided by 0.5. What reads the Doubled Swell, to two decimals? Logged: 0.20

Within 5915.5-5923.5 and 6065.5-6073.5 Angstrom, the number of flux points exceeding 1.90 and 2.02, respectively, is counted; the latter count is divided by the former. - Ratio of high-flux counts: 4.00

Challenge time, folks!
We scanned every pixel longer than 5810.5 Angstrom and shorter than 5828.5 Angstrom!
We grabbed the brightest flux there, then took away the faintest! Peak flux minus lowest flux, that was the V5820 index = 0.44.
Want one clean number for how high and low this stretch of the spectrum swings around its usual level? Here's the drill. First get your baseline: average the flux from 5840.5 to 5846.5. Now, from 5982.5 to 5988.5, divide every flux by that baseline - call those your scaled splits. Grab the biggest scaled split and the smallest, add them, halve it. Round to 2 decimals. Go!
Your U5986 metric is 0.96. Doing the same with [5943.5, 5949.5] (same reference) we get 1.05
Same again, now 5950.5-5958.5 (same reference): 0.99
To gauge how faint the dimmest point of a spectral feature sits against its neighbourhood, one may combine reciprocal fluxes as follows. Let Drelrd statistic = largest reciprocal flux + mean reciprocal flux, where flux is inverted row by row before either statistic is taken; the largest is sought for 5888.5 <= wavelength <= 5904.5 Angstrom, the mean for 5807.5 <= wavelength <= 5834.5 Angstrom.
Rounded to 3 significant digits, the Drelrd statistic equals 1.21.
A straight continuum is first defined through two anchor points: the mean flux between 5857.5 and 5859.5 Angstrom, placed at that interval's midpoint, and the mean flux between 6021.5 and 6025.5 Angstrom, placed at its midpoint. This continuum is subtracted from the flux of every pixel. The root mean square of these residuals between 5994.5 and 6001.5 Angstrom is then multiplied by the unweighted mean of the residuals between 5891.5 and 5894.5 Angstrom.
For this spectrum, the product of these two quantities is -0.034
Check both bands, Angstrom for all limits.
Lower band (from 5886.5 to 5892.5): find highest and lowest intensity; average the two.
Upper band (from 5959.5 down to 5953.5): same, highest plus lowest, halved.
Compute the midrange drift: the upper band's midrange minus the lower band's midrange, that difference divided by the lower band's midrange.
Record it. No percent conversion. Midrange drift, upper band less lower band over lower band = 0.19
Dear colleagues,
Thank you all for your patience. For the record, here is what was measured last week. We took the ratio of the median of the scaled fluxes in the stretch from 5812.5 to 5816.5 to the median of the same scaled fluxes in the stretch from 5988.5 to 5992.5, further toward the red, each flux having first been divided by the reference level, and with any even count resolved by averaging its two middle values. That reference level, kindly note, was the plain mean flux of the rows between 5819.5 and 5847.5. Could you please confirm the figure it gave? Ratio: 0.96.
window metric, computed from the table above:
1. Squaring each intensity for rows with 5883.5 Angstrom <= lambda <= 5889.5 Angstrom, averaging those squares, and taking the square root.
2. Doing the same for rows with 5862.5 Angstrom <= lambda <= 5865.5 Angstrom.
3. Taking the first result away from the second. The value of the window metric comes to 0.59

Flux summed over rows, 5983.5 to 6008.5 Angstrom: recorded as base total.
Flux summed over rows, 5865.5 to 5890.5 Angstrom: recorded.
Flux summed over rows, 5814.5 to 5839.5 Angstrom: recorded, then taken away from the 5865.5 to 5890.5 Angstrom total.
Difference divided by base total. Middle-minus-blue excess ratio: -0.13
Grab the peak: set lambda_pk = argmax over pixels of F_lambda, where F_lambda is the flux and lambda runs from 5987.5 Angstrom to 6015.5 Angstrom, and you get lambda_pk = 6005.0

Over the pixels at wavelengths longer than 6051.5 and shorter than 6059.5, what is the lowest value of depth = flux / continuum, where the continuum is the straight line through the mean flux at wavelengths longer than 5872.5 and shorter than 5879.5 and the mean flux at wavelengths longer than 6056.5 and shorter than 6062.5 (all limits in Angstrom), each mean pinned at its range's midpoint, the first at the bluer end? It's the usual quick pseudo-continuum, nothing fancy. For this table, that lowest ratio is 0.91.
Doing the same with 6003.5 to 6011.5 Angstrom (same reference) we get 0.90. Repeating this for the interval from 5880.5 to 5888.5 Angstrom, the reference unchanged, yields 0.59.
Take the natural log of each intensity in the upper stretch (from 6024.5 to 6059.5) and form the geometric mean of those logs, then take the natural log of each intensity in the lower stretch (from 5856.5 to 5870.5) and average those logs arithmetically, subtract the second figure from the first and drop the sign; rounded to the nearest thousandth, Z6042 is 0.043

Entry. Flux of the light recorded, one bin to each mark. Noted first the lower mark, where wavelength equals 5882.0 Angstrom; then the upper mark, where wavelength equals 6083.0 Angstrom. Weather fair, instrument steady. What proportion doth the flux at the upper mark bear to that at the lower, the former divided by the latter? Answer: 0.99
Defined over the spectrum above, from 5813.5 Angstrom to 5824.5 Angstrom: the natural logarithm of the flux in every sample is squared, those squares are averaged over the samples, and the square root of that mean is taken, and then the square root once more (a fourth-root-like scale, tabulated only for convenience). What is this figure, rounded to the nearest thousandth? 0.844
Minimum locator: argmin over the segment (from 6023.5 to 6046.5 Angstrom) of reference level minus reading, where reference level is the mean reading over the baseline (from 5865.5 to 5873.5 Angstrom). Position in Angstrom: 6046.0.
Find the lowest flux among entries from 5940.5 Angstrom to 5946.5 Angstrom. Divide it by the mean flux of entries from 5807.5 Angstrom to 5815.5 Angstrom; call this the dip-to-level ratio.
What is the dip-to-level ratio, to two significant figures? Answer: 0.98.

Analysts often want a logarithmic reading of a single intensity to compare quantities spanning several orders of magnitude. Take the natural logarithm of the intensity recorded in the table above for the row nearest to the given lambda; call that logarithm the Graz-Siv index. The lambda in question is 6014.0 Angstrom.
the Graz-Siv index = 0.66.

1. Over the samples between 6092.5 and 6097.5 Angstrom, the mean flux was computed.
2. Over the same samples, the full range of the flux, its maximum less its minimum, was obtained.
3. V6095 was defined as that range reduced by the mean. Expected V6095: -1.52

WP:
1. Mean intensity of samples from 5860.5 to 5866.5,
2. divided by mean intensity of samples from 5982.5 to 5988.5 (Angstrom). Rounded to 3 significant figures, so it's 1.04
